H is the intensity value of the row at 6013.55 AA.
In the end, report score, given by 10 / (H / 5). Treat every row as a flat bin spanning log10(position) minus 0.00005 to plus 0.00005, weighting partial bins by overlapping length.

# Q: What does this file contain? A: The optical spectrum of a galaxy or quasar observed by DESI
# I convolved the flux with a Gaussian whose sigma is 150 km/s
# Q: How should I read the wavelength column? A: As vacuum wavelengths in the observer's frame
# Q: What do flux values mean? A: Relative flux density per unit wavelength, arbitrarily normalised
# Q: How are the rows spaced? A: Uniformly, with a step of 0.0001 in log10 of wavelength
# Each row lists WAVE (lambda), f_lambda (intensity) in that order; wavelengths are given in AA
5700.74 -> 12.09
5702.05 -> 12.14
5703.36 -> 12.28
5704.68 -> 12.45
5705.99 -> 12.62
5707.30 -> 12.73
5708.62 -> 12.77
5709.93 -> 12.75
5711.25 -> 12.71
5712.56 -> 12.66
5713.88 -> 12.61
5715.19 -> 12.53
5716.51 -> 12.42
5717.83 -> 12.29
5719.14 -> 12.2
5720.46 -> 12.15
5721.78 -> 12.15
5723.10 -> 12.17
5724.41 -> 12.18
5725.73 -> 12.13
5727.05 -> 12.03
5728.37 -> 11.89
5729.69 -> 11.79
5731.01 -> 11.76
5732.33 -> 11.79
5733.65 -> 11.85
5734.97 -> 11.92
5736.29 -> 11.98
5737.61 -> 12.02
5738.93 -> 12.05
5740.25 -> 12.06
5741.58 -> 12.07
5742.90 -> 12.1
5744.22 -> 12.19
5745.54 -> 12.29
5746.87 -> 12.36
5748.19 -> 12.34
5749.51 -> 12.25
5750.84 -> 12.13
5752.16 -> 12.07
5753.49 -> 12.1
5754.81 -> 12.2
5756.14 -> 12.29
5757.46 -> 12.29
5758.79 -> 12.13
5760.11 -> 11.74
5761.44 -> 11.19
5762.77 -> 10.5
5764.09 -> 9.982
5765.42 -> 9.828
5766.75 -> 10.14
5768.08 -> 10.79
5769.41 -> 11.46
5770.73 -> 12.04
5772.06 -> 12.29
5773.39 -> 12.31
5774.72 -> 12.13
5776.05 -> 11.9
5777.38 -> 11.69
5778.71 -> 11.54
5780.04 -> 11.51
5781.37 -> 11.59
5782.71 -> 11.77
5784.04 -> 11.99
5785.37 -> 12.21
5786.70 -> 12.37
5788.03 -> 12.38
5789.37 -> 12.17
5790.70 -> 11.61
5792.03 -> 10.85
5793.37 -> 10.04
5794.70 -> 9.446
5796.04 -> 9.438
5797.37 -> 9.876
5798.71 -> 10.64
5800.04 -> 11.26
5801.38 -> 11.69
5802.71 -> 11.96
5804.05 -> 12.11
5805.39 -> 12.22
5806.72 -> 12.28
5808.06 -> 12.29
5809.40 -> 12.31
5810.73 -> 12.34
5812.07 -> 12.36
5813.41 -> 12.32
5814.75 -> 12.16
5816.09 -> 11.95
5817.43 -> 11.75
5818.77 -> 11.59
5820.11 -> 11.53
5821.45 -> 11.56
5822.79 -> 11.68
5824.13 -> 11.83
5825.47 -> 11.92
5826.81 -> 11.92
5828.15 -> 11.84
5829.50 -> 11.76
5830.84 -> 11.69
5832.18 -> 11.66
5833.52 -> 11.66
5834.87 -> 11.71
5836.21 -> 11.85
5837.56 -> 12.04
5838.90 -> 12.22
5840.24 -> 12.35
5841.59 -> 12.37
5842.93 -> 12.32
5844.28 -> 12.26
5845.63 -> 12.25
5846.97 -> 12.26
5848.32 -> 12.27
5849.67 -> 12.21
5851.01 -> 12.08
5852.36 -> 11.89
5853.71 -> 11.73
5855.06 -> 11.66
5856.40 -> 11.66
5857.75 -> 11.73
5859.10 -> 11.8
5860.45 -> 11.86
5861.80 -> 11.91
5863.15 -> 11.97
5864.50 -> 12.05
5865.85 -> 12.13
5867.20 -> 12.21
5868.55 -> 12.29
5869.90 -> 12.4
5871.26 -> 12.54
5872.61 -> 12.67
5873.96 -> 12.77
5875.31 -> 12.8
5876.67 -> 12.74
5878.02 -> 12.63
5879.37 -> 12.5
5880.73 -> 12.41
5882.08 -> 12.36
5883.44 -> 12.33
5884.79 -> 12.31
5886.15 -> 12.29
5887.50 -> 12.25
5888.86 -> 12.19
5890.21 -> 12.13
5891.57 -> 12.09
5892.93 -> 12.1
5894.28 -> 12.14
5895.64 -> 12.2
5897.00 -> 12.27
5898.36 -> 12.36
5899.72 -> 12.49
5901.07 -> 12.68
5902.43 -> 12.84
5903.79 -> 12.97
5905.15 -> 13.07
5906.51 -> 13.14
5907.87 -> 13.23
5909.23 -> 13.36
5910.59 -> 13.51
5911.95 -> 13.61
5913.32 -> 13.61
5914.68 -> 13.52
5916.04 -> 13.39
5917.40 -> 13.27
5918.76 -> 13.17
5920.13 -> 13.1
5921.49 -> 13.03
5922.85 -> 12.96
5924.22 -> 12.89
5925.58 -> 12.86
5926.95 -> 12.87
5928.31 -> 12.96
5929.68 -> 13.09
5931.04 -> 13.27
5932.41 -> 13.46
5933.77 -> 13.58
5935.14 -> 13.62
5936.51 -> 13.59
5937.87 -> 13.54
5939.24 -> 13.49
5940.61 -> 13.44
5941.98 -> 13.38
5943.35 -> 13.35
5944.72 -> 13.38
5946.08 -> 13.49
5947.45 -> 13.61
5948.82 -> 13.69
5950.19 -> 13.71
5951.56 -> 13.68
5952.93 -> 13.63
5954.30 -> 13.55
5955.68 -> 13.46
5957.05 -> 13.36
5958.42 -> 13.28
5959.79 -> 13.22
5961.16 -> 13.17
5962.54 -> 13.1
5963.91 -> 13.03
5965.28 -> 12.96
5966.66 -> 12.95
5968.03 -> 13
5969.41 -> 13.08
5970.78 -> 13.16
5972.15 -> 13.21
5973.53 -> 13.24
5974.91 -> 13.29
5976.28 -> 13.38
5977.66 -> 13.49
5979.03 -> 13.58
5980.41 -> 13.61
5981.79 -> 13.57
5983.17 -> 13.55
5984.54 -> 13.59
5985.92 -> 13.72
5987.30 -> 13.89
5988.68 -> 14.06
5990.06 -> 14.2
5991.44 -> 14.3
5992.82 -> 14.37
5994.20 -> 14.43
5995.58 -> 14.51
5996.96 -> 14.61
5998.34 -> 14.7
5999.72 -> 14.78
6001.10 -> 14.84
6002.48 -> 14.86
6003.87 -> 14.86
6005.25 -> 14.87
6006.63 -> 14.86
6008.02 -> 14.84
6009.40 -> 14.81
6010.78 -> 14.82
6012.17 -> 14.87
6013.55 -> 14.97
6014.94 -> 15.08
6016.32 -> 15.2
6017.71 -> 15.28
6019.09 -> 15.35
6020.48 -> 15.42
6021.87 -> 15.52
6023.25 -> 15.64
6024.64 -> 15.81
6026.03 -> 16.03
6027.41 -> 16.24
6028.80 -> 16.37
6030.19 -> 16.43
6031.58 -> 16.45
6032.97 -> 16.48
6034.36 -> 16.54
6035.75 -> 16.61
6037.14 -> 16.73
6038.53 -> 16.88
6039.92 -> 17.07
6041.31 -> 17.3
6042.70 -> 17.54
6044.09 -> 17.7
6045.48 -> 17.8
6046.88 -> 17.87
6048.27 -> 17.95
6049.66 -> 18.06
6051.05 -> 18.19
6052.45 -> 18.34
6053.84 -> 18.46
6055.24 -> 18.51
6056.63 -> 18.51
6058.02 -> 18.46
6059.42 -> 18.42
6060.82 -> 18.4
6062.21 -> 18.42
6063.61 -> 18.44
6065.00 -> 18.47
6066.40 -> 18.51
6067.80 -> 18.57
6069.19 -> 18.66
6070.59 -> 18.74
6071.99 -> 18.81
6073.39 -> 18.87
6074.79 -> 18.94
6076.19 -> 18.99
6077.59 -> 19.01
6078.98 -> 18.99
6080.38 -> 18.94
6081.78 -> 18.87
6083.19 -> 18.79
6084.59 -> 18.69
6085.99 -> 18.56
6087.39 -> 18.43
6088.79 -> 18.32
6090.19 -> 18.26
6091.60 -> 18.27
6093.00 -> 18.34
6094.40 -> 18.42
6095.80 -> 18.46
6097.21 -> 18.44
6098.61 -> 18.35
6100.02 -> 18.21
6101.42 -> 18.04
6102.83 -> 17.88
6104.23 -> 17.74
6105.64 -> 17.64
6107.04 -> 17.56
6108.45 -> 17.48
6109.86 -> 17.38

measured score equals 3.3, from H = 14.97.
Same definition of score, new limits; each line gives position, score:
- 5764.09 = 5.0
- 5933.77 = 3.7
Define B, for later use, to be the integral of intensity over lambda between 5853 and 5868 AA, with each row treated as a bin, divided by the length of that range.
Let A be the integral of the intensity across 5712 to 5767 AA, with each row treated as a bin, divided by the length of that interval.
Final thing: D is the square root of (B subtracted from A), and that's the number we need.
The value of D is 0.21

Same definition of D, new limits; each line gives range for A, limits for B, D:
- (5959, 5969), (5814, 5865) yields 1.07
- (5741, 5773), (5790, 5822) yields 0.47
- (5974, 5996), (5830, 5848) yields 1.33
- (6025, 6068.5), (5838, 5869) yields 2.35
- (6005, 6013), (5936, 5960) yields 1.16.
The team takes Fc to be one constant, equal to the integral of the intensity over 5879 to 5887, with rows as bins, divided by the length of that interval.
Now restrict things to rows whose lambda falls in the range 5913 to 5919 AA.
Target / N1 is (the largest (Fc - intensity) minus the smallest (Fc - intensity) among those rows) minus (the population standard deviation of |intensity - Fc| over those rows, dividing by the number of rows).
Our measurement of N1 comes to 0.28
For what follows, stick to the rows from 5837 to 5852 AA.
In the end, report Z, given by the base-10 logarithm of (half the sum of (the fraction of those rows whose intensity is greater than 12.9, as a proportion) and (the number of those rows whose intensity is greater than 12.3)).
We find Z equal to 0.2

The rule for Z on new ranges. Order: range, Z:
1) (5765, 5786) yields -0.3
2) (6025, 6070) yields 1.2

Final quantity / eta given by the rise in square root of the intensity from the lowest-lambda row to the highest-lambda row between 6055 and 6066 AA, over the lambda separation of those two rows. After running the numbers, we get 0.000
